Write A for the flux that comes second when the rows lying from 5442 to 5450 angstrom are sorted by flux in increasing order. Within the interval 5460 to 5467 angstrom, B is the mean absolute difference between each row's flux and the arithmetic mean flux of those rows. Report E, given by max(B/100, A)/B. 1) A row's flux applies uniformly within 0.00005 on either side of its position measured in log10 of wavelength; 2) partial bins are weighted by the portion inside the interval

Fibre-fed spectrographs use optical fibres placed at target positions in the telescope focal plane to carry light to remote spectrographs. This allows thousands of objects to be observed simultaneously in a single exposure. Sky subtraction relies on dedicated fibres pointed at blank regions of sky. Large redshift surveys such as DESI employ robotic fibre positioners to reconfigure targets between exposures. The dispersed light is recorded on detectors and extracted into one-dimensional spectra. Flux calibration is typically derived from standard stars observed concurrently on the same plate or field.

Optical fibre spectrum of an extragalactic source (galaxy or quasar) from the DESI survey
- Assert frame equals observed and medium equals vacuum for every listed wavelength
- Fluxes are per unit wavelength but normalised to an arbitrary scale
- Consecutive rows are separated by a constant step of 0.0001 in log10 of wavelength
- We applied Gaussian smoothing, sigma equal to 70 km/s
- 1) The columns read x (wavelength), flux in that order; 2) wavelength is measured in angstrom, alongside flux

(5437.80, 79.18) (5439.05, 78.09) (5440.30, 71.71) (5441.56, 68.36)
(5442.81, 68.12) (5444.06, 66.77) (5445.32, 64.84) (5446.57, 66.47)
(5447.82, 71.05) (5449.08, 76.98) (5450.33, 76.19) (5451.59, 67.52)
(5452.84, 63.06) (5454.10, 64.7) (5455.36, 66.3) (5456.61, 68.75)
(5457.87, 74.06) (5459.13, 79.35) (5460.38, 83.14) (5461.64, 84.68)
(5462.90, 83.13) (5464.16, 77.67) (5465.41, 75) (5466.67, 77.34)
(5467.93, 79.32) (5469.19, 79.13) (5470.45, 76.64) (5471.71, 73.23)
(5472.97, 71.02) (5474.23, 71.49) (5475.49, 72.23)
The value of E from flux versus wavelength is 19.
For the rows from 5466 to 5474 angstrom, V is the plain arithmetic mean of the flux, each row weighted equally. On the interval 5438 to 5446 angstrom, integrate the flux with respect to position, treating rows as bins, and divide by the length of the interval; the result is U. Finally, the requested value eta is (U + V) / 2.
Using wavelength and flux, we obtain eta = 73.1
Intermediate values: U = 70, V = 76.1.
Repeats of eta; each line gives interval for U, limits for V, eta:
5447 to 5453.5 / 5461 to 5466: 75.5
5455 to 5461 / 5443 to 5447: 70.4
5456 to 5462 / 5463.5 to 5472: 77.3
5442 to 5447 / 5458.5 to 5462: 74.5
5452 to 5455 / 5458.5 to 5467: 72.2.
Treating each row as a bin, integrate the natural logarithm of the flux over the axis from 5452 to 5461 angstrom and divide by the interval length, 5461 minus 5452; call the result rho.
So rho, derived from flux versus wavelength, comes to 4.26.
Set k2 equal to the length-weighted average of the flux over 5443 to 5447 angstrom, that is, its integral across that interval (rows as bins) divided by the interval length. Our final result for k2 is 66.3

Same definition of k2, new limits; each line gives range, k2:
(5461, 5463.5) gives 83.7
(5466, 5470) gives 78.4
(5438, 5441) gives 75.3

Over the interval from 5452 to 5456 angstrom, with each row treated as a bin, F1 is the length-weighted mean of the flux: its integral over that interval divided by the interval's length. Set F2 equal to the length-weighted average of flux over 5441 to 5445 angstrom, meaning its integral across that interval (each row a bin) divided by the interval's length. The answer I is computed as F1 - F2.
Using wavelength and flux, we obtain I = -3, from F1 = 64.9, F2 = 68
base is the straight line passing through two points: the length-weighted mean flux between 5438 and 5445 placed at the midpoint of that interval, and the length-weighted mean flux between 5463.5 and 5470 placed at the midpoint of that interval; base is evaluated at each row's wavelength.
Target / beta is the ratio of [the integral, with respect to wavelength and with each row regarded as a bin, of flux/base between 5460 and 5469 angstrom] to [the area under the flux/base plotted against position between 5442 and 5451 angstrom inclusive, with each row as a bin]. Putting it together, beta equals 1.07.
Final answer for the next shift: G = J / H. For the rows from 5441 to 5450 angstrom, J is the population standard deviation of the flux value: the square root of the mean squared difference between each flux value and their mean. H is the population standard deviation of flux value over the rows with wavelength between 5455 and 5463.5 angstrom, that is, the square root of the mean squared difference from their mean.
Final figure 0.54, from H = 6.9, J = 3.7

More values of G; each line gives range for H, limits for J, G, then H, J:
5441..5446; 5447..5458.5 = 3.39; 1.4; 4.7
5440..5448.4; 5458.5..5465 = 1.15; 2.3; 2.6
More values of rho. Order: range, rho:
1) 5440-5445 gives 4.22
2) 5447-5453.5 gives 4.26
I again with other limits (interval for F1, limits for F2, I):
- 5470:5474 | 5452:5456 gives 8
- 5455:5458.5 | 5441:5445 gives 2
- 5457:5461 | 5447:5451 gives 4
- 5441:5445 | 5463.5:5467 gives -9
